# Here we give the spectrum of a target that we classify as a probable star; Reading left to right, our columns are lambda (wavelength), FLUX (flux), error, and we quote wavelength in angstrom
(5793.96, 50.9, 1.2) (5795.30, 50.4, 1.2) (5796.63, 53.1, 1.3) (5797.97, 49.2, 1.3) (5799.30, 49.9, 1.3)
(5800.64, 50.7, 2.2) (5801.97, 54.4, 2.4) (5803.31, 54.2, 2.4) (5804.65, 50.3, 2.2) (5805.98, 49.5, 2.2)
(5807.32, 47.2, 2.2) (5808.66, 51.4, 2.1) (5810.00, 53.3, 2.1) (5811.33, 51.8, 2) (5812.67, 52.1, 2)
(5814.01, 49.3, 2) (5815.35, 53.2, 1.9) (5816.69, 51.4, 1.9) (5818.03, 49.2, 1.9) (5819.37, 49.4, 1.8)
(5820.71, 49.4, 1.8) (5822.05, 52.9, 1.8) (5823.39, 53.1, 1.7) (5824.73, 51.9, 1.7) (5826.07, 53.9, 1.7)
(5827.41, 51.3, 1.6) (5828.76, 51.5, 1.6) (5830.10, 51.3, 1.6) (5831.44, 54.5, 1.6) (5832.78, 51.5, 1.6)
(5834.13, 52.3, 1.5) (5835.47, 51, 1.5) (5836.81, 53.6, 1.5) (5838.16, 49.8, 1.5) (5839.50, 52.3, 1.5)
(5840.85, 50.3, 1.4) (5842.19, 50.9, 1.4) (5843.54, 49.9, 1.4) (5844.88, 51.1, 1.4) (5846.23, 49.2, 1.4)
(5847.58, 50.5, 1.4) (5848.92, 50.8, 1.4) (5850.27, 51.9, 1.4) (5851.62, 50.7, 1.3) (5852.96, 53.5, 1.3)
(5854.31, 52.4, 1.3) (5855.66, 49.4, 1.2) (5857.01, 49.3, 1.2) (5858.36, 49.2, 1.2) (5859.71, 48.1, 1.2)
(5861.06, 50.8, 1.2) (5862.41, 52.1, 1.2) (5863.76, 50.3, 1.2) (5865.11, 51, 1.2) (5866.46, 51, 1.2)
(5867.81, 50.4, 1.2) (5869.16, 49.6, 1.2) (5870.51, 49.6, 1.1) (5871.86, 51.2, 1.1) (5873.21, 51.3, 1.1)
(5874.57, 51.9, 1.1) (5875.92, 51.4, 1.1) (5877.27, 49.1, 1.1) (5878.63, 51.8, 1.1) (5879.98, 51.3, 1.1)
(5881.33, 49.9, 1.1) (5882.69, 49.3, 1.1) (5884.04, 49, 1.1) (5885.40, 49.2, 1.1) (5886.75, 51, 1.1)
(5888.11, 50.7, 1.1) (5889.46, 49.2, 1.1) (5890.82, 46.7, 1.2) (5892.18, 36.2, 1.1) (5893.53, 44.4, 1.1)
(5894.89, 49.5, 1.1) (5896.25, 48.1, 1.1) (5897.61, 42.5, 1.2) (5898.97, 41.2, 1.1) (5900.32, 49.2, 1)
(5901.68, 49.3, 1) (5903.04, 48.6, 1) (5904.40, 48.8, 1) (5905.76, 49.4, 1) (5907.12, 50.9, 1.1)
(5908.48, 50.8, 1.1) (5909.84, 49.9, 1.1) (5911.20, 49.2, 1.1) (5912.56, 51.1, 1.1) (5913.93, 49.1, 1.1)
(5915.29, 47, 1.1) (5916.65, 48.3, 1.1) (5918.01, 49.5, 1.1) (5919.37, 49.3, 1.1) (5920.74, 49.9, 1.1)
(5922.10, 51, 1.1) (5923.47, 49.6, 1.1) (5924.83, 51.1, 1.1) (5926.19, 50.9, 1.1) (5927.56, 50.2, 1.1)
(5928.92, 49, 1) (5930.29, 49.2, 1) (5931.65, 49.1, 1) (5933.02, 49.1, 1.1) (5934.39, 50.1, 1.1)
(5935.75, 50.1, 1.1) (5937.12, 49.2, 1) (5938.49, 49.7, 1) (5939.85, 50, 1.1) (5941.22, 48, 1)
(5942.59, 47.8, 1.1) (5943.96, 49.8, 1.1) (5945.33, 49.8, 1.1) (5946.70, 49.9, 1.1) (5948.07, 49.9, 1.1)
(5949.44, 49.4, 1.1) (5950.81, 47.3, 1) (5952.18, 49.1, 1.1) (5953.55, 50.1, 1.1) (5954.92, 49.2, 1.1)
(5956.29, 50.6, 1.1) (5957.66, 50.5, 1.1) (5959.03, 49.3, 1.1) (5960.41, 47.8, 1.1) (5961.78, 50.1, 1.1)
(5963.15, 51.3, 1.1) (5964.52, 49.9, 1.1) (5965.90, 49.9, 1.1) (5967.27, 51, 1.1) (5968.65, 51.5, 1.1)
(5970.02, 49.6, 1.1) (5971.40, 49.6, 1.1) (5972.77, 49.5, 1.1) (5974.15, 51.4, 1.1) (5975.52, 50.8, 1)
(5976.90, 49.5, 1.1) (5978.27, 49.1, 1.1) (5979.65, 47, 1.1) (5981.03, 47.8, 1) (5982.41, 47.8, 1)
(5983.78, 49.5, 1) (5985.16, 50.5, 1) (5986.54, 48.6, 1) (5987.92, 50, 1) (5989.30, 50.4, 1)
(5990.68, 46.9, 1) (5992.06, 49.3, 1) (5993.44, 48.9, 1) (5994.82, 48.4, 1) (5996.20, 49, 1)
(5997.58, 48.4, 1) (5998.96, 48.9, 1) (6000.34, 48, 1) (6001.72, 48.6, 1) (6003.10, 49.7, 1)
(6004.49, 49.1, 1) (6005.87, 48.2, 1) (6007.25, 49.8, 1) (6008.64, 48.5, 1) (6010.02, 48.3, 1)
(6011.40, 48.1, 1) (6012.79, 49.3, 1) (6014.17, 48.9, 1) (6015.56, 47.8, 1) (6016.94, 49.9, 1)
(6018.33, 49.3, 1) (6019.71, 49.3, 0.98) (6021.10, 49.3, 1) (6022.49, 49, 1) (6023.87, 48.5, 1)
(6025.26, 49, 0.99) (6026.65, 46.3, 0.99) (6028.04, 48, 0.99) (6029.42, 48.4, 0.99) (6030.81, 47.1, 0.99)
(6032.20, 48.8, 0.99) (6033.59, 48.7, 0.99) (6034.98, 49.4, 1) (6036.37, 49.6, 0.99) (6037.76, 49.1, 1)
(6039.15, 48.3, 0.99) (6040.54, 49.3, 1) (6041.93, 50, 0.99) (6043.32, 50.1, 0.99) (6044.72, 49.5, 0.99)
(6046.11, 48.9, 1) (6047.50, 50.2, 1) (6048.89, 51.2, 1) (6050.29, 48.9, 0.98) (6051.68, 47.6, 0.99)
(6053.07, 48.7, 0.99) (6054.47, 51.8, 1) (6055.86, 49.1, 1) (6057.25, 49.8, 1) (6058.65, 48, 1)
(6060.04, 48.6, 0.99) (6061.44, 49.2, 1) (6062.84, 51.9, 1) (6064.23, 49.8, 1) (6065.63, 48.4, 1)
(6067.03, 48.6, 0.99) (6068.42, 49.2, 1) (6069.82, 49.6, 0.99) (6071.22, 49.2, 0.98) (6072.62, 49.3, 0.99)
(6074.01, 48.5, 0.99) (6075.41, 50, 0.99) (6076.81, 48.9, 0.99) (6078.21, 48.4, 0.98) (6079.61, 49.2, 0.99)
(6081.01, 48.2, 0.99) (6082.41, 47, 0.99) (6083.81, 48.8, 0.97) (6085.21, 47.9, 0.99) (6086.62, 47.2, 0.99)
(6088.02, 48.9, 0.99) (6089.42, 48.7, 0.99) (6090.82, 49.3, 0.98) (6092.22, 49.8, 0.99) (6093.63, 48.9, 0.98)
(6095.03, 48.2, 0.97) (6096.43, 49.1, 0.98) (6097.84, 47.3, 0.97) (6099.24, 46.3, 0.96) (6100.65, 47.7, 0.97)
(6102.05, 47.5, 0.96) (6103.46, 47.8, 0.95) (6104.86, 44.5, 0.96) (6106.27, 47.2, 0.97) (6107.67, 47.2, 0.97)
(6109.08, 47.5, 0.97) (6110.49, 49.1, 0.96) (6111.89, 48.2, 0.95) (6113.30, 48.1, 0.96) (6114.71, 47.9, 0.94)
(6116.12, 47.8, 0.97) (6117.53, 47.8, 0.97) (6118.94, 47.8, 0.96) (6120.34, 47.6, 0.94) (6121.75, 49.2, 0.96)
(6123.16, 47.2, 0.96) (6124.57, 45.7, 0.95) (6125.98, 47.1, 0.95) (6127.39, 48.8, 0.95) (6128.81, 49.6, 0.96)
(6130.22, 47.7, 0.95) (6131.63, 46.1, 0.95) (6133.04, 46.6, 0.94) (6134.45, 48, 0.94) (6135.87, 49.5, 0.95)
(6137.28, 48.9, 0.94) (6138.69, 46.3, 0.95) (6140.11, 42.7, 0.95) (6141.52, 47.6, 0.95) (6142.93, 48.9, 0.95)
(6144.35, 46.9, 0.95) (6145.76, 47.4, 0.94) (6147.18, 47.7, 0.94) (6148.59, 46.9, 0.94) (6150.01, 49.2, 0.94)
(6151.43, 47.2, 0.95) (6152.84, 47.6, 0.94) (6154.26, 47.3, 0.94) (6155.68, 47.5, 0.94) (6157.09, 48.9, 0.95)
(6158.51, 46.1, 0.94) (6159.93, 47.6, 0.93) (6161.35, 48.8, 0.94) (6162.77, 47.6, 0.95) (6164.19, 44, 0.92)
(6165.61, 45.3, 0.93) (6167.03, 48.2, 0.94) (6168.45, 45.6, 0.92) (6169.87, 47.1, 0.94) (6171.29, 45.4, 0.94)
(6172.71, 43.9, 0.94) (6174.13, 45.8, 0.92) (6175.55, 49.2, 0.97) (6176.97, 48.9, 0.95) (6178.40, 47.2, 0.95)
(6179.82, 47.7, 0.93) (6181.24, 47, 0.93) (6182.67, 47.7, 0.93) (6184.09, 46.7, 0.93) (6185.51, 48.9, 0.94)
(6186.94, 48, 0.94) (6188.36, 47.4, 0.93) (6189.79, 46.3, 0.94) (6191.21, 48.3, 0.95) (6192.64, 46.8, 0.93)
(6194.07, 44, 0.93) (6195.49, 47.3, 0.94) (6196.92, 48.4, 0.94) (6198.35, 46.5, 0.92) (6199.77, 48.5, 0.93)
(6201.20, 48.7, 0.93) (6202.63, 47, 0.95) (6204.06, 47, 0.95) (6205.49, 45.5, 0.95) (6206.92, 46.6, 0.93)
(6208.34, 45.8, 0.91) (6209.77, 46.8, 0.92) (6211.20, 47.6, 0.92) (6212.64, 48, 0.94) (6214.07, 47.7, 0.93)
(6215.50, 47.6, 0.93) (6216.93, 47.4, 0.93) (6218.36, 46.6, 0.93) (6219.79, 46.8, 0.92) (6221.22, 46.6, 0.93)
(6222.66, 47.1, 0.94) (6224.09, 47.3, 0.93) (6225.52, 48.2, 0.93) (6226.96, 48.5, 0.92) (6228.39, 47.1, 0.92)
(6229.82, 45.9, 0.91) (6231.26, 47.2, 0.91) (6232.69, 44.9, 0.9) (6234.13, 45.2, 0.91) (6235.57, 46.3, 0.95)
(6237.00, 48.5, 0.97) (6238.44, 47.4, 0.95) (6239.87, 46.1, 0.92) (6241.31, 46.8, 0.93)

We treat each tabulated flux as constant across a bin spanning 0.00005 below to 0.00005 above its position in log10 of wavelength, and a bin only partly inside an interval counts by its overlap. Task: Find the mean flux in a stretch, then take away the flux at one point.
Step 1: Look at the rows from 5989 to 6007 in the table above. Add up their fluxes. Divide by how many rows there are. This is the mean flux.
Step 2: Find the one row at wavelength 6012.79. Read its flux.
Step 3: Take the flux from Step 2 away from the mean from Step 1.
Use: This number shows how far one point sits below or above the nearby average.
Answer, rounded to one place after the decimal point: -0.5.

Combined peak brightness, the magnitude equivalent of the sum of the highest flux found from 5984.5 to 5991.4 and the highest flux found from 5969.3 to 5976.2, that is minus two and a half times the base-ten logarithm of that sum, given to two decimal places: -5.02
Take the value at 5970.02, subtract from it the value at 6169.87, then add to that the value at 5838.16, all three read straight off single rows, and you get 52.3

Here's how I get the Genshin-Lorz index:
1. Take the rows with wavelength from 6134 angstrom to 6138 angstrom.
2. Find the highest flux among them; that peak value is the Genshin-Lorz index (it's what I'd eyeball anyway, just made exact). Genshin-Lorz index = 49.5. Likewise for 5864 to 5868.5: 51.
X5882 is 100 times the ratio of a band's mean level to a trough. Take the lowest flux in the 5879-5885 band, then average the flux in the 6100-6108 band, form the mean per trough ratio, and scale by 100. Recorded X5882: 96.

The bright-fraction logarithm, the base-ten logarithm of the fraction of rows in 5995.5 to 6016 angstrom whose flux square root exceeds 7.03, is -0.9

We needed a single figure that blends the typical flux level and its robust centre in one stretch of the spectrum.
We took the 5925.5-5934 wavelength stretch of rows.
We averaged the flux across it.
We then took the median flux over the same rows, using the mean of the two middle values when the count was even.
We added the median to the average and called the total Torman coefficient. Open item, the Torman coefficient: 98.7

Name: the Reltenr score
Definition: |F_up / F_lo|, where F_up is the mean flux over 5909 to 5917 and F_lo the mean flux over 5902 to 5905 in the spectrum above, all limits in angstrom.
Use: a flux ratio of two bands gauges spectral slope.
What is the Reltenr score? 1.008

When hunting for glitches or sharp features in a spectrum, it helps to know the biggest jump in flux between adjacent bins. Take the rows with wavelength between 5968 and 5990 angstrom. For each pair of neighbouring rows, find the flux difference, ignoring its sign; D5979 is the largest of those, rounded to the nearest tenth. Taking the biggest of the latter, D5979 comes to 2.1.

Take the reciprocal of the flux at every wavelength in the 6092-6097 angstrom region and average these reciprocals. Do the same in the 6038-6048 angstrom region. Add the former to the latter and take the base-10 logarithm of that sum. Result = -1.39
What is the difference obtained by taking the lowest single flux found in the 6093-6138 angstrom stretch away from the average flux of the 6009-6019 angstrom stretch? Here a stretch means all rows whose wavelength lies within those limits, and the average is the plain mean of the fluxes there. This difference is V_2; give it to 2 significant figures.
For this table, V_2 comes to 4.3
